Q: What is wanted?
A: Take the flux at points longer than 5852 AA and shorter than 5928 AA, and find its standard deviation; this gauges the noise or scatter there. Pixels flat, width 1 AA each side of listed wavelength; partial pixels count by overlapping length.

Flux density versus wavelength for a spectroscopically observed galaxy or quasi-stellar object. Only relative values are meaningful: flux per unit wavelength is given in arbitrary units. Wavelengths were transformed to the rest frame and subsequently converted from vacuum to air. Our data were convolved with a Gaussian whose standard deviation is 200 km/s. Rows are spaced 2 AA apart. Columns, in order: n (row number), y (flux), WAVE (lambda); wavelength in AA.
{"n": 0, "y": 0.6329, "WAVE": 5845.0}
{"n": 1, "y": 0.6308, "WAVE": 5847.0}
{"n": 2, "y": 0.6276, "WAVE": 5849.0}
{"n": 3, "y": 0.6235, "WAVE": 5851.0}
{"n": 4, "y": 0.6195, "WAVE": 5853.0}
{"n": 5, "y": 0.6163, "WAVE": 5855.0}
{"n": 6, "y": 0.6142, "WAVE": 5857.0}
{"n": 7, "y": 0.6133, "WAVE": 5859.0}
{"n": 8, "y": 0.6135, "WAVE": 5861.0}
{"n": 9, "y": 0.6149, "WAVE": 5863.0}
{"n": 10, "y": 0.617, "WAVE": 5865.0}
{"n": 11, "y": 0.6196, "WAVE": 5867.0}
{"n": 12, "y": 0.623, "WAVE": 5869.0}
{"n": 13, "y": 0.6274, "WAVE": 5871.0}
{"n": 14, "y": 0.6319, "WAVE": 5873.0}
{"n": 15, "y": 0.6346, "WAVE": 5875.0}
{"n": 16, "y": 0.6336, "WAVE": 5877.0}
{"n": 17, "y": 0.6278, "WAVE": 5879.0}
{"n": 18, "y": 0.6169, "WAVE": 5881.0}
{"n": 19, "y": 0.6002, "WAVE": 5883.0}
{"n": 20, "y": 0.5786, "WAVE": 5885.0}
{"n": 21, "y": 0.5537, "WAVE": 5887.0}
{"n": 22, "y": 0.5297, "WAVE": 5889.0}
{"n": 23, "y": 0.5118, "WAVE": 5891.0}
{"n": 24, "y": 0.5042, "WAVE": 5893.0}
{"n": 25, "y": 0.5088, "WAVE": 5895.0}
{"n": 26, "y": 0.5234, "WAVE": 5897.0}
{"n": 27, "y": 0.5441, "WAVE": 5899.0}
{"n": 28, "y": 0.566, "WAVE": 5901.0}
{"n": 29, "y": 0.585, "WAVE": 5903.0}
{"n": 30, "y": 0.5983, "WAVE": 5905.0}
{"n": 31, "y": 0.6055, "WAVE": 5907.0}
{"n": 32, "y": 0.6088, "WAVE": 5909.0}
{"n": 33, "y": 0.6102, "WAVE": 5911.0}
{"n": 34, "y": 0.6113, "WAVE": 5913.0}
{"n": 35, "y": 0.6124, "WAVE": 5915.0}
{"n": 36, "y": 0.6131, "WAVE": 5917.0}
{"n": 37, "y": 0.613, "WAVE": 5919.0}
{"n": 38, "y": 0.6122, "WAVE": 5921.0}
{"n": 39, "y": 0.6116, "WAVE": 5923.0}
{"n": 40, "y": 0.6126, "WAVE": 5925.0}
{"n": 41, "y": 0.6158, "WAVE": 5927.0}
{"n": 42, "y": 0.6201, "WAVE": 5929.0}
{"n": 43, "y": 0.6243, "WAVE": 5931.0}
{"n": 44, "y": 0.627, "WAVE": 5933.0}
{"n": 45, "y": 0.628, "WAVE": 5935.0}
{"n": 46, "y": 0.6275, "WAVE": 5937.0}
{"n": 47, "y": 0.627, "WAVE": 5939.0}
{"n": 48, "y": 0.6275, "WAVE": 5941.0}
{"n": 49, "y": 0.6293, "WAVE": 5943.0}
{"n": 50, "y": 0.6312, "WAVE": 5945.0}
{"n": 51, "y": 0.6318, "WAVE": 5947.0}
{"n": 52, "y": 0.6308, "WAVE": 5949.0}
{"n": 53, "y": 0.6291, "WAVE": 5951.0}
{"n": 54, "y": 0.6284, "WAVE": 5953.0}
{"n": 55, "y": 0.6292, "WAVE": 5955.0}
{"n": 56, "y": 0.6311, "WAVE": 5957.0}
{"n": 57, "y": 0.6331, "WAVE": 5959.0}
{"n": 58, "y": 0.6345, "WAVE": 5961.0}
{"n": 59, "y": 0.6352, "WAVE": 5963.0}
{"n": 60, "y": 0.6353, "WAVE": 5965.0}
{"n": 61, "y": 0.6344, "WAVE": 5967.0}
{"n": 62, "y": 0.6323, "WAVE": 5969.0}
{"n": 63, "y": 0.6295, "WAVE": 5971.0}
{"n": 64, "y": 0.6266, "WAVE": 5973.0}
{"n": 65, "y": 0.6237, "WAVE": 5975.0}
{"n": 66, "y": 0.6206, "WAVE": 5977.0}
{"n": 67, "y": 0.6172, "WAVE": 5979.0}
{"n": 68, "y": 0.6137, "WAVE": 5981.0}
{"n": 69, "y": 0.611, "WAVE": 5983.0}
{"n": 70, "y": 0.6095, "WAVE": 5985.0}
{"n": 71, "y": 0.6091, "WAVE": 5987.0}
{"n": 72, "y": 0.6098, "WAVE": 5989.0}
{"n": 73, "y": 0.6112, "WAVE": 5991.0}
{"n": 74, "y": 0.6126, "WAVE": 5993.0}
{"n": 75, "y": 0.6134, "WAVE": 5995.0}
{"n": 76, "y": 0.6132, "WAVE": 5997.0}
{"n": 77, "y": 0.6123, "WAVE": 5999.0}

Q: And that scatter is 0.037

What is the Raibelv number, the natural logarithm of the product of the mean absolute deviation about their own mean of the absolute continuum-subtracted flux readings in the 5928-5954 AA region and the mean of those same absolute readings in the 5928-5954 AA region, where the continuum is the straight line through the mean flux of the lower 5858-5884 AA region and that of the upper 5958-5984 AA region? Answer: -12.3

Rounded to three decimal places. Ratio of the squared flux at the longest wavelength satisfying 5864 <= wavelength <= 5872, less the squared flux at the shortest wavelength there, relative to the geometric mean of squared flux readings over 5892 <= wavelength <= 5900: 0.048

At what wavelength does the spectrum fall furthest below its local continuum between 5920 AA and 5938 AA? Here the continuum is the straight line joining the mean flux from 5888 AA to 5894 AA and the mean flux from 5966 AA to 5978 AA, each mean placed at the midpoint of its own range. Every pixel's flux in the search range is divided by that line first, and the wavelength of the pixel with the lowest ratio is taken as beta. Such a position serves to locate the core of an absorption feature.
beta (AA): 5937.0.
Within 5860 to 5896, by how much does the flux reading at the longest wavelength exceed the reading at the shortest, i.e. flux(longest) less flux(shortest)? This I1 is -0.10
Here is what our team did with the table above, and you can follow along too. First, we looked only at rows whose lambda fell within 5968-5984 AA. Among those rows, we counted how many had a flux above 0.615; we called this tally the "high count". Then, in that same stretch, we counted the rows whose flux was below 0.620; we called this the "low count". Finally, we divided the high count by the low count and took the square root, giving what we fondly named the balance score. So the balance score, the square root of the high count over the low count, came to 1.4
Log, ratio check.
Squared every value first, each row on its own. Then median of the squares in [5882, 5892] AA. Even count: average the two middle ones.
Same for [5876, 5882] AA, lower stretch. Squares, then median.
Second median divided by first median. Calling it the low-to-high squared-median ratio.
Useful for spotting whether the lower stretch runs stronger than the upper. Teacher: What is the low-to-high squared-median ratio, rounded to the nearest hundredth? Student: 1.29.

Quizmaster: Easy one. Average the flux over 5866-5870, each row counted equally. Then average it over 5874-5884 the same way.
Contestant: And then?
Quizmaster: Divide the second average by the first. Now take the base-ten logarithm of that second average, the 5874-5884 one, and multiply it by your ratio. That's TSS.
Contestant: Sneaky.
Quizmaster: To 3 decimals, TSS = -0.206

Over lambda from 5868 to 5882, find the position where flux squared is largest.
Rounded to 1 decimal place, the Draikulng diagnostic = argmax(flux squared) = 5875.0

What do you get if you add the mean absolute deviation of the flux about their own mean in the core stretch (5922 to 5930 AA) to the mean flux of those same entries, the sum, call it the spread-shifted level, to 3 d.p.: 0.618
